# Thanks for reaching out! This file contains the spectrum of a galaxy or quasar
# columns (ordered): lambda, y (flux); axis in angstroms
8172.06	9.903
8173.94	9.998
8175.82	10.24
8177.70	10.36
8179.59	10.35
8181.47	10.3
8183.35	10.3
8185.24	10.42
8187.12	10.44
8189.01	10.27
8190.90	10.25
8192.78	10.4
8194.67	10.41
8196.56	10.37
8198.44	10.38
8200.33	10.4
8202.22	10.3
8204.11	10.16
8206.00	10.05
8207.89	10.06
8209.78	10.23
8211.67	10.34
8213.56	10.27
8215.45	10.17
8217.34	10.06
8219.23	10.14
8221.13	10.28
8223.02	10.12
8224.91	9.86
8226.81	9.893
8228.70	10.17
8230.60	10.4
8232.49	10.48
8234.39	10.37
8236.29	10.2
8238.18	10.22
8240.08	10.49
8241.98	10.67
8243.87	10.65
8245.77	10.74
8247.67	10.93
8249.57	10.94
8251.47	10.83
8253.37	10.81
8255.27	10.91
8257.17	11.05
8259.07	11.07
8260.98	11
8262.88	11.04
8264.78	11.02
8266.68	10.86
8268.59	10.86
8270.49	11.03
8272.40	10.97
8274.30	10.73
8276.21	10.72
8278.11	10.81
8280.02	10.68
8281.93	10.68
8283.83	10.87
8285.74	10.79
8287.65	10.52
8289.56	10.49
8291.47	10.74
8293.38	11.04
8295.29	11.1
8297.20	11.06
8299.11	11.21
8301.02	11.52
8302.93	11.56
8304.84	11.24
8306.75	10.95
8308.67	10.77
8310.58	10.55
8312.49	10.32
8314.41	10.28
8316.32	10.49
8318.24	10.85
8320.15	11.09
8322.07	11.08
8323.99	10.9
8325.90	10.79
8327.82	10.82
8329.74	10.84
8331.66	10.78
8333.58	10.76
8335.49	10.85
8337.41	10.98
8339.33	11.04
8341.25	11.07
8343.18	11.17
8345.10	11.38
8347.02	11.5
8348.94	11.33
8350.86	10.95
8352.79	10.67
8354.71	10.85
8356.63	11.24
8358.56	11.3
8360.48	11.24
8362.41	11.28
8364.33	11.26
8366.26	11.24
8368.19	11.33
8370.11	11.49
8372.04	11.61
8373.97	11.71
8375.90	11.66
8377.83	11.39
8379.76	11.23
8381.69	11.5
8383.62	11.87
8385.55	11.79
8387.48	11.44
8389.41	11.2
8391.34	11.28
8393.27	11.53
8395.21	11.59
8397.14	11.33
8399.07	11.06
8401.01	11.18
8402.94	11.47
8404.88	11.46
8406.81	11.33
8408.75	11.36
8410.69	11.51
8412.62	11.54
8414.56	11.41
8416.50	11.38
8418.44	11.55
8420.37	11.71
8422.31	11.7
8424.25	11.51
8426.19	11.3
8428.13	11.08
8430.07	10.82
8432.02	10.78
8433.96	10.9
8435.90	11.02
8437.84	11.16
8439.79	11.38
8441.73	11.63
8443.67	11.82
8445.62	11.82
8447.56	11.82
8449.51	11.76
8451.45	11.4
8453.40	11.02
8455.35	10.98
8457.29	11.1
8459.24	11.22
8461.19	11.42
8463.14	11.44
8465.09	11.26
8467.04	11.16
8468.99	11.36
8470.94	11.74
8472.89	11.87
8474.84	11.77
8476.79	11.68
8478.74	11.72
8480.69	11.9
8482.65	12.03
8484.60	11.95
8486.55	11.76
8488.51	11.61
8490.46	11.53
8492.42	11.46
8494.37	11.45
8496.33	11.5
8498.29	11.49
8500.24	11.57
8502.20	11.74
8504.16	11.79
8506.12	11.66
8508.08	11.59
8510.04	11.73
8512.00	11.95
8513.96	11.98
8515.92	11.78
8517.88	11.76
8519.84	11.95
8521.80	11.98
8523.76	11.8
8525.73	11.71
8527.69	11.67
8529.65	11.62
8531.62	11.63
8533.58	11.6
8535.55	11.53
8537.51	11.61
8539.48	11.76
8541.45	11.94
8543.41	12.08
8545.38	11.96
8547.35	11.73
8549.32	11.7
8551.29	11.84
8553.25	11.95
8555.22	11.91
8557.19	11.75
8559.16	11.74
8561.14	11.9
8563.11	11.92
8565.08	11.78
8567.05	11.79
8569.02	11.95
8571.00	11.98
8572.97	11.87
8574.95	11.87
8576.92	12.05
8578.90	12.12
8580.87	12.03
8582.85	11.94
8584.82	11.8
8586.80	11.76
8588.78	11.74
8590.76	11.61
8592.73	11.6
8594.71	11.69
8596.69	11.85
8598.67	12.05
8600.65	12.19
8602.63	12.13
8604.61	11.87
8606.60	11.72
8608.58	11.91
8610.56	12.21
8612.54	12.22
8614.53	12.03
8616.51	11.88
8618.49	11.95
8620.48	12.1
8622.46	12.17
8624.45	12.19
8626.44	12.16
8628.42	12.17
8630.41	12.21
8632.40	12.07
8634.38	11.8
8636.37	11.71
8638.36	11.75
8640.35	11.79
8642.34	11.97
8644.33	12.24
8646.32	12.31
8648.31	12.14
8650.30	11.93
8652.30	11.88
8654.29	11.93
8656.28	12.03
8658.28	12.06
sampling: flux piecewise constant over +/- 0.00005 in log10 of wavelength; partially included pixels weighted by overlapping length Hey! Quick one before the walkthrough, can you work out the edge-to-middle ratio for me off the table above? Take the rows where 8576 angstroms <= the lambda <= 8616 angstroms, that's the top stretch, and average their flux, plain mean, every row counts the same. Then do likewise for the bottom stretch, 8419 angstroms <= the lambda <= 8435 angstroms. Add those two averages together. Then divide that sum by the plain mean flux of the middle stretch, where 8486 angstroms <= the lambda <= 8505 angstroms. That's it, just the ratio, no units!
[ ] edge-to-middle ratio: 2.00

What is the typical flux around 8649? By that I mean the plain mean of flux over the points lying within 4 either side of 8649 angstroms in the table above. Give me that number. 12.1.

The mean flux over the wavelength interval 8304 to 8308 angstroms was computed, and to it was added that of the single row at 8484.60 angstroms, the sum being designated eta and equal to 23.0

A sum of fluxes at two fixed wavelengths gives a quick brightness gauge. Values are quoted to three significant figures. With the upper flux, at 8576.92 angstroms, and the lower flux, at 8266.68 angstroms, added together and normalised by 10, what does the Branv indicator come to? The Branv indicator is 2.29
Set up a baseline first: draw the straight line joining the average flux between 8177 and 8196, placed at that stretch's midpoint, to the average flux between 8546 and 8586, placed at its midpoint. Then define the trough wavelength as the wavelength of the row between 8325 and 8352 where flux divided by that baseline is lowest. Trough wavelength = 8333.58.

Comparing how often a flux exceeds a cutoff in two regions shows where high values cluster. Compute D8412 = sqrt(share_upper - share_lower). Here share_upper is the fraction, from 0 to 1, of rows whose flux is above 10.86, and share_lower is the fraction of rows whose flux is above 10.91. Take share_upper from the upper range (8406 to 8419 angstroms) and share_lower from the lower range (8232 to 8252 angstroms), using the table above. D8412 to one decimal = 0.9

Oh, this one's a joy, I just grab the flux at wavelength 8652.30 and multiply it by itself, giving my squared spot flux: 141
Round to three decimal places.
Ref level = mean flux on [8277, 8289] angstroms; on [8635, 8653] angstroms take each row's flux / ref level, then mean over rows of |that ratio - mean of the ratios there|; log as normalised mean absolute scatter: 0.016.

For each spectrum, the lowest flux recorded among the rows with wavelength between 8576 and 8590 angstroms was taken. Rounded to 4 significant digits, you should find 11.74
